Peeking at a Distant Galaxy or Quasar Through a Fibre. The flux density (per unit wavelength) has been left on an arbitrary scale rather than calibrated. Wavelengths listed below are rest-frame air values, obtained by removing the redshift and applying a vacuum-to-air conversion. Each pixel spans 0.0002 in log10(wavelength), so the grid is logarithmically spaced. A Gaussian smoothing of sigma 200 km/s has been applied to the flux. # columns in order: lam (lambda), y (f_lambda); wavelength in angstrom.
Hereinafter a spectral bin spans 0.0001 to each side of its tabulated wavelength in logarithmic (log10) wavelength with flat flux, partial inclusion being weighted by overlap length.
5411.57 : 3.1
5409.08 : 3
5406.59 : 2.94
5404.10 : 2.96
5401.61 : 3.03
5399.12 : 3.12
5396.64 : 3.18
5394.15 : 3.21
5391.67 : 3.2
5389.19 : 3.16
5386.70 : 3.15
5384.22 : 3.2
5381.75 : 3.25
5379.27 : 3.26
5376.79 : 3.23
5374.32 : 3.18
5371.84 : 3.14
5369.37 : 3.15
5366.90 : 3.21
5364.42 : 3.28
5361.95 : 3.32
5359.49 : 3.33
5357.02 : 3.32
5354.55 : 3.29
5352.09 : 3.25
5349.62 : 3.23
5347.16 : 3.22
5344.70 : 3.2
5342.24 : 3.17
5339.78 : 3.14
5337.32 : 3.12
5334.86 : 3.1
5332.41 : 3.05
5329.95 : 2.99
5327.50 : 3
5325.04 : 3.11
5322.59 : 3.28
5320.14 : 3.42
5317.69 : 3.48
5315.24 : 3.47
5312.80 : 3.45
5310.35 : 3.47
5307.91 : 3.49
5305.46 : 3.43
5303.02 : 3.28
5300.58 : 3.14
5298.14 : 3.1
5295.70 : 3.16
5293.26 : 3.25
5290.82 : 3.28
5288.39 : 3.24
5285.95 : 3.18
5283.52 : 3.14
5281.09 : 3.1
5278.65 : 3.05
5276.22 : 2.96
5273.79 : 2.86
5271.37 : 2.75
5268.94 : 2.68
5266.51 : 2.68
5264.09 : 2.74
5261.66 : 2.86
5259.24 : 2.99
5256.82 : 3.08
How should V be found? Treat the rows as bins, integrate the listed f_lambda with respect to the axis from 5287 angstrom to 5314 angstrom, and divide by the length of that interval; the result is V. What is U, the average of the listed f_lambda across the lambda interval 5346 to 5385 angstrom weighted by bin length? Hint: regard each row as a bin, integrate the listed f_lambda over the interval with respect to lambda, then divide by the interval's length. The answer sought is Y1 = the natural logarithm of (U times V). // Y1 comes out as 2.37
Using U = 3.242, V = 3.30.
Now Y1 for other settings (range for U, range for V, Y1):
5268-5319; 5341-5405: 2.32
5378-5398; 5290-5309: 2.35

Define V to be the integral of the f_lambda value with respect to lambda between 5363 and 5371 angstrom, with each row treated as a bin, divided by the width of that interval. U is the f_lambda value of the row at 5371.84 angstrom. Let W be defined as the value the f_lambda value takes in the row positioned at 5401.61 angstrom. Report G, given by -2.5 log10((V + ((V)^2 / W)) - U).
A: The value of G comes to -1.35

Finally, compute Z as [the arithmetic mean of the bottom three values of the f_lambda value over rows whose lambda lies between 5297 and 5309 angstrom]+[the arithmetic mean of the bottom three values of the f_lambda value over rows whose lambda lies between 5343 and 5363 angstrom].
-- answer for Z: 6.39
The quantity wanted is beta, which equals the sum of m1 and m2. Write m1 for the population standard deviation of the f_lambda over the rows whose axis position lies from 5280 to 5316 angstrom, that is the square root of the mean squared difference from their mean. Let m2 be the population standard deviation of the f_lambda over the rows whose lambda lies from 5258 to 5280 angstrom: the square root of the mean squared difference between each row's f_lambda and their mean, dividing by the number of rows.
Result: 0.27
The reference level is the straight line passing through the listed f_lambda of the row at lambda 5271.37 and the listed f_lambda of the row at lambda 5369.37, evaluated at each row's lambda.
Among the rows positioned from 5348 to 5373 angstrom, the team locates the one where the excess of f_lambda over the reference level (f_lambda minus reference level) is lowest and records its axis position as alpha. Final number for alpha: 5371.84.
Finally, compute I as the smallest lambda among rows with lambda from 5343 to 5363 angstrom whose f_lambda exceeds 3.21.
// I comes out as 5347.16 angstrom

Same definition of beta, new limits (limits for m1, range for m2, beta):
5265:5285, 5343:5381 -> 0.23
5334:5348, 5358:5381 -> 0.11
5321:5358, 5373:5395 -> 0.14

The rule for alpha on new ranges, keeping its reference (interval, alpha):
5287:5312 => 5298.14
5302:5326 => 5325.04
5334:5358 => 5334.86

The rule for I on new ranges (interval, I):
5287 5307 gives 5288.39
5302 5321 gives 5303.02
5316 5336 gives 5317.69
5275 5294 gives 5288.39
